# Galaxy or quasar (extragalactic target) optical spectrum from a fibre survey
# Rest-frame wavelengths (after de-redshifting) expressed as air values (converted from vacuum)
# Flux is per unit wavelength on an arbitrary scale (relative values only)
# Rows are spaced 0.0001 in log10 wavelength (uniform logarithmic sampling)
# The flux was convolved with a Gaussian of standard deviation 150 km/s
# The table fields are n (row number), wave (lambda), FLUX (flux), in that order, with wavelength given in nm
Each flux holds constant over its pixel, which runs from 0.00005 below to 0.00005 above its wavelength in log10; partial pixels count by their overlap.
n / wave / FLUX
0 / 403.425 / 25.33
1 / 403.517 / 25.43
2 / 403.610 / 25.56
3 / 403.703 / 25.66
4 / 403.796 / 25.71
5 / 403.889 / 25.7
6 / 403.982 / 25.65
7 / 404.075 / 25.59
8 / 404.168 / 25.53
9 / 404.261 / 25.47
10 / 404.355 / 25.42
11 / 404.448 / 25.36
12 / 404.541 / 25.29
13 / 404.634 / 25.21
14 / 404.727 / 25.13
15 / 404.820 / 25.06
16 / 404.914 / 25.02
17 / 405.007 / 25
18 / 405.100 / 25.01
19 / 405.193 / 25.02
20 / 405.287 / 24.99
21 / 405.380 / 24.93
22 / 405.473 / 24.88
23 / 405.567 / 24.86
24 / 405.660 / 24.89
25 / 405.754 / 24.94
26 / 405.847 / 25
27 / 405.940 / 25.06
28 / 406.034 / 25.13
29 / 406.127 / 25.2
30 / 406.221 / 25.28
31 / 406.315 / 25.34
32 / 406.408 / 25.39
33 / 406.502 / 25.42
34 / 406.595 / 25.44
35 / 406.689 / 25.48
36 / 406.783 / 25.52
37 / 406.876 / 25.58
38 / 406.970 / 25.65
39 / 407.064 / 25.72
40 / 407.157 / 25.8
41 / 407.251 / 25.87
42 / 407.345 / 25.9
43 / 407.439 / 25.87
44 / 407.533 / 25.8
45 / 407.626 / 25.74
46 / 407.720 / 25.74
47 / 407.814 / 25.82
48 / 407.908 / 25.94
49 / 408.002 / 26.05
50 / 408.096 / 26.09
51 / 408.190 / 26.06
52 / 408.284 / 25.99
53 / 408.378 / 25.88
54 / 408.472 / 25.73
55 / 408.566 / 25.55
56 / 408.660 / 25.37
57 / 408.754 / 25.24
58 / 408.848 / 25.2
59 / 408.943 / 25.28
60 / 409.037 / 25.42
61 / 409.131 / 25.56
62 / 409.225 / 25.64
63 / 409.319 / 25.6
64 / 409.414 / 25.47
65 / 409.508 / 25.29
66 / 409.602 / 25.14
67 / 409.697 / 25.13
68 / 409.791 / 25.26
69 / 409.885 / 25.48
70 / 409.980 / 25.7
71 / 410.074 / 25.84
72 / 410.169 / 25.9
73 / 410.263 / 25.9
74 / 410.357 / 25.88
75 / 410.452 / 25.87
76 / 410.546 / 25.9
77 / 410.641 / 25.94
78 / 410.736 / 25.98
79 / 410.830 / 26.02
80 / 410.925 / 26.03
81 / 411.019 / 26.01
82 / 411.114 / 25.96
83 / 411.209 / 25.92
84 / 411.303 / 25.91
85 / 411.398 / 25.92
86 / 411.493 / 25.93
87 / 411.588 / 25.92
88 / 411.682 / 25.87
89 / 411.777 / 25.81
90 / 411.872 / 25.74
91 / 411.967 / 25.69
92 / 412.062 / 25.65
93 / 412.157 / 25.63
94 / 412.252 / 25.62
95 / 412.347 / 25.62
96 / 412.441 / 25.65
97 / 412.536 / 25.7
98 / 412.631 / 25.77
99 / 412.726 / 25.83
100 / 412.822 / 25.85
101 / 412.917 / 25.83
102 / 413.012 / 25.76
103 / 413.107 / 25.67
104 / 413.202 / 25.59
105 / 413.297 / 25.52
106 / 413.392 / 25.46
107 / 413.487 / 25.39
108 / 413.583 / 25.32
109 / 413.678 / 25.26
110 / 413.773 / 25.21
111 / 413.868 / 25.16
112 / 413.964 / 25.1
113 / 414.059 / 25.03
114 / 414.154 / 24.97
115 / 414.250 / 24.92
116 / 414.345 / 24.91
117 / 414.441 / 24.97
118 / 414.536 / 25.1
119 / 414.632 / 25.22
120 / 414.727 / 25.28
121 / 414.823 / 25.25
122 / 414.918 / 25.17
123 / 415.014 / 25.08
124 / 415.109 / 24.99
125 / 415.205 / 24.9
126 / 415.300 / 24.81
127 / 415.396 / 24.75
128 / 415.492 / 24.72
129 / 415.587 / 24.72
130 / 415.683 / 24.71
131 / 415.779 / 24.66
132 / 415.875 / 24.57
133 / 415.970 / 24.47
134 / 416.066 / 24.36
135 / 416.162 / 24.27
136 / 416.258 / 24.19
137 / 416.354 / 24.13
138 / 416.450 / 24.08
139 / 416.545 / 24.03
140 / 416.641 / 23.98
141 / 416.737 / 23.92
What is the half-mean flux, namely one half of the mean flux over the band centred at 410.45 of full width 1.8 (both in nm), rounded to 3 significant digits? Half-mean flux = 12.9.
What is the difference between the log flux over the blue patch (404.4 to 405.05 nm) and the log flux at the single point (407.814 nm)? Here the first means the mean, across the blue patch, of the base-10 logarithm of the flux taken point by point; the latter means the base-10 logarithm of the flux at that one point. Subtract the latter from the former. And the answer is -0.011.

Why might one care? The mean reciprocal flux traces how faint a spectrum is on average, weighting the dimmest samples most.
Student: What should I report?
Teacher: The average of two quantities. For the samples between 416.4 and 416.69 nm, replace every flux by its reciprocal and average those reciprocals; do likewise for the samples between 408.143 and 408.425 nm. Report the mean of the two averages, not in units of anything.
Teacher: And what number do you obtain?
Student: 0.0401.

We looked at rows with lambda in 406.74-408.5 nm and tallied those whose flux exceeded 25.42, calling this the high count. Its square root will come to 4.4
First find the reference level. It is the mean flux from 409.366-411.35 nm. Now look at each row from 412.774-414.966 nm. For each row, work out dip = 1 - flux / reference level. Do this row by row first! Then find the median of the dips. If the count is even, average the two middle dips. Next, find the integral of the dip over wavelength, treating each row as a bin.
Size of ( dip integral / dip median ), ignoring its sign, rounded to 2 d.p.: 1.96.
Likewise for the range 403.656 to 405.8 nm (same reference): 1.79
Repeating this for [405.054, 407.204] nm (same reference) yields 1.99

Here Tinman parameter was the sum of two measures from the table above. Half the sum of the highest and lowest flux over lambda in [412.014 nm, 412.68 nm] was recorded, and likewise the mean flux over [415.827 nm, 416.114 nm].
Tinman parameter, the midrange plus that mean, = 50.2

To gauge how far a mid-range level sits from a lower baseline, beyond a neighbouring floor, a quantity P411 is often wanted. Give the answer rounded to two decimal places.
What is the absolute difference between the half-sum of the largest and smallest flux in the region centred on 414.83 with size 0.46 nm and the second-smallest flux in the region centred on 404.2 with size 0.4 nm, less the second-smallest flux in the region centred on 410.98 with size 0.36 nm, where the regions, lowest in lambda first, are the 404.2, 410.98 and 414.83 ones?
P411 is -25.72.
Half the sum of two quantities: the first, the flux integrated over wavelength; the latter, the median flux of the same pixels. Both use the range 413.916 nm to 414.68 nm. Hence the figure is 22.1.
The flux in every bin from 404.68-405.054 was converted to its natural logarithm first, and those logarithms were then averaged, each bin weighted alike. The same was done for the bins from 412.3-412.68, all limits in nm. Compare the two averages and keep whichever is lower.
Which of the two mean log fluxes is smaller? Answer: 3.22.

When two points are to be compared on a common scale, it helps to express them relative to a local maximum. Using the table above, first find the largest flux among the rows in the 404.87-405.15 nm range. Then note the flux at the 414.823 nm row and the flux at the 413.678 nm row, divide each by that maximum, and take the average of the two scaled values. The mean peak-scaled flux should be 1.009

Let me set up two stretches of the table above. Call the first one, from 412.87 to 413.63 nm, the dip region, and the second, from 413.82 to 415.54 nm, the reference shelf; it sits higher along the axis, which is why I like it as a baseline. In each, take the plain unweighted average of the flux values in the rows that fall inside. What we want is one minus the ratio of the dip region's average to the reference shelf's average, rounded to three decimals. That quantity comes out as -0.022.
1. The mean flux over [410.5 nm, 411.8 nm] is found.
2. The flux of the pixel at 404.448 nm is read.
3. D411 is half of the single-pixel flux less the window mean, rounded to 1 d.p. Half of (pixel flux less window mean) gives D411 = -0.3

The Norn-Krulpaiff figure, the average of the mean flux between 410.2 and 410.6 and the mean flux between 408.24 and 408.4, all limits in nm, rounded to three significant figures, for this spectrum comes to 25.9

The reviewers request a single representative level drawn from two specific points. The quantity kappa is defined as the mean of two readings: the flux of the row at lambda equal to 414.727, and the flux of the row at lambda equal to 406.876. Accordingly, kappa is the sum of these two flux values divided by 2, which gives 25.43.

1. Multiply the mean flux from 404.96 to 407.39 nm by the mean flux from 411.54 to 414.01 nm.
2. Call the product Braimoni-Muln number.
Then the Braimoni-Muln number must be 647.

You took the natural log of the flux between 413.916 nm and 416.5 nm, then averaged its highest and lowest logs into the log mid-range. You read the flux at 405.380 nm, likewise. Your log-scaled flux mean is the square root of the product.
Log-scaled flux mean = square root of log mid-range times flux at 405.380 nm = 8.94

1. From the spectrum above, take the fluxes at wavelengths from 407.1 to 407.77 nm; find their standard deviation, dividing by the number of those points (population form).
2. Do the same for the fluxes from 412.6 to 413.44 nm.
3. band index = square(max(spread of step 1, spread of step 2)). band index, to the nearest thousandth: 0.019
